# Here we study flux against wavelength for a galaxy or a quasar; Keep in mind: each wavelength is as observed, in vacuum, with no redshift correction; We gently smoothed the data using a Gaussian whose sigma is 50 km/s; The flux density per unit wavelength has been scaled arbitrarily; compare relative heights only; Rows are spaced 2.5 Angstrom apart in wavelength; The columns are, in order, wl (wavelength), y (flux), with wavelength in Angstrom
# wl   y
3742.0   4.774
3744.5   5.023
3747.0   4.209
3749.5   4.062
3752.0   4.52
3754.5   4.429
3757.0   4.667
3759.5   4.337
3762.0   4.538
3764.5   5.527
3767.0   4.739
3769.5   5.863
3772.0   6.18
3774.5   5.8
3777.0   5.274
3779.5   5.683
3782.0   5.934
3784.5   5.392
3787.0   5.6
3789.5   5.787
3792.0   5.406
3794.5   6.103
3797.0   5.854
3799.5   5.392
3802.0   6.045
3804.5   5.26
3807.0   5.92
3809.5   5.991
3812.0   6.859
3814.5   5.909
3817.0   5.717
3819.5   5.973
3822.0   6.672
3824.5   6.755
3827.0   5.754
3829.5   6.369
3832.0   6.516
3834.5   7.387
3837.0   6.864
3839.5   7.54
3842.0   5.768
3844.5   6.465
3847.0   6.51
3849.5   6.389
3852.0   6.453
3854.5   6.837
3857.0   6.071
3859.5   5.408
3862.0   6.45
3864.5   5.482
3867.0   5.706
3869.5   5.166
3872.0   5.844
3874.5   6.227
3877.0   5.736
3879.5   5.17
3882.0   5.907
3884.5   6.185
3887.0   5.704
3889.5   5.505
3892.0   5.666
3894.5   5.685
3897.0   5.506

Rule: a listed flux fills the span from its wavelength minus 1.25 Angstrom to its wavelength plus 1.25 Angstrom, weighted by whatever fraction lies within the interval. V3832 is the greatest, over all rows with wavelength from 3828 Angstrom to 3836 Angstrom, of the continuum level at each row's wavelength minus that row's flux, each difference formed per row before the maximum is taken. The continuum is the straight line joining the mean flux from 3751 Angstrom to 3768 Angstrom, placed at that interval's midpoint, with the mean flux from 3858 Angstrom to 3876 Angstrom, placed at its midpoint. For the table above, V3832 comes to -1.0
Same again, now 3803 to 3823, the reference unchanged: -0.1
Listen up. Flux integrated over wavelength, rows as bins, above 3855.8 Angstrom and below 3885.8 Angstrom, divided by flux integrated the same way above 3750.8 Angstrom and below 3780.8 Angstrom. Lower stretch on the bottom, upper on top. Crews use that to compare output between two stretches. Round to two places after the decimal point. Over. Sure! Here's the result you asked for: 1.13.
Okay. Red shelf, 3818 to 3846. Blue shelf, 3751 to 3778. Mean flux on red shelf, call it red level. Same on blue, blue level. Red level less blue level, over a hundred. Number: 0.015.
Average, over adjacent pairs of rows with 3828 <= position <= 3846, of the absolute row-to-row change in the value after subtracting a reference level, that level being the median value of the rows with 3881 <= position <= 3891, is 0.78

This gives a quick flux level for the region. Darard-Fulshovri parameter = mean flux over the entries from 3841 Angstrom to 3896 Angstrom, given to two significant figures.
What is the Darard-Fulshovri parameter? 5.9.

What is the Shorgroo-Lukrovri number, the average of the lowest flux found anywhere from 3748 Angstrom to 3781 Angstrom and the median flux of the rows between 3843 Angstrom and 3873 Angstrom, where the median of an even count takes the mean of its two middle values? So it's 5.1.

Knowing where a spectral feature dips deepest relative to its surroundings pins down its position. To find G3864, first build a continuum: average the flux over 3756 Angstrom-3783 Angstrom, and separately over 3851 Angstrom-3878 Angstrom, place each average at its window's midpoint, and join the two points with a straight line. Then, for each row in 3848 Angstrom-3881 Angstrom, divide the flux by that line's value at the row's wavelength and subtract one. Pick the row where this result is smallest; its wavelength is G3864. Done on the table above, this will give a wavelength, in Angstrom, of 3879.5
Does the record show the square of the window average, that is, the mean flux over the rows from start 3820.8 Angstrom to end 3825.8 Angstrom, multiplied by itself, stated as 45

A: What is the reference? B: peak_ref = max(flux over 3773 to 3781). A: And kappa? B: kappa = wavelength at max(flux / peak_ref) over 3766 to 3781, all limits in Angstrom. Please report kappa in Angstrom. 3772.0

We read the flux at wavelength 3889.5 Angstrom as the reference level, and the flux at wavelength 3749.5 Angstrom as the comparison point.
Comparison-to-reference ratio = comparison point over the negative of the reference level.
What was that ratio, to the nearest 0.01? -0.74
